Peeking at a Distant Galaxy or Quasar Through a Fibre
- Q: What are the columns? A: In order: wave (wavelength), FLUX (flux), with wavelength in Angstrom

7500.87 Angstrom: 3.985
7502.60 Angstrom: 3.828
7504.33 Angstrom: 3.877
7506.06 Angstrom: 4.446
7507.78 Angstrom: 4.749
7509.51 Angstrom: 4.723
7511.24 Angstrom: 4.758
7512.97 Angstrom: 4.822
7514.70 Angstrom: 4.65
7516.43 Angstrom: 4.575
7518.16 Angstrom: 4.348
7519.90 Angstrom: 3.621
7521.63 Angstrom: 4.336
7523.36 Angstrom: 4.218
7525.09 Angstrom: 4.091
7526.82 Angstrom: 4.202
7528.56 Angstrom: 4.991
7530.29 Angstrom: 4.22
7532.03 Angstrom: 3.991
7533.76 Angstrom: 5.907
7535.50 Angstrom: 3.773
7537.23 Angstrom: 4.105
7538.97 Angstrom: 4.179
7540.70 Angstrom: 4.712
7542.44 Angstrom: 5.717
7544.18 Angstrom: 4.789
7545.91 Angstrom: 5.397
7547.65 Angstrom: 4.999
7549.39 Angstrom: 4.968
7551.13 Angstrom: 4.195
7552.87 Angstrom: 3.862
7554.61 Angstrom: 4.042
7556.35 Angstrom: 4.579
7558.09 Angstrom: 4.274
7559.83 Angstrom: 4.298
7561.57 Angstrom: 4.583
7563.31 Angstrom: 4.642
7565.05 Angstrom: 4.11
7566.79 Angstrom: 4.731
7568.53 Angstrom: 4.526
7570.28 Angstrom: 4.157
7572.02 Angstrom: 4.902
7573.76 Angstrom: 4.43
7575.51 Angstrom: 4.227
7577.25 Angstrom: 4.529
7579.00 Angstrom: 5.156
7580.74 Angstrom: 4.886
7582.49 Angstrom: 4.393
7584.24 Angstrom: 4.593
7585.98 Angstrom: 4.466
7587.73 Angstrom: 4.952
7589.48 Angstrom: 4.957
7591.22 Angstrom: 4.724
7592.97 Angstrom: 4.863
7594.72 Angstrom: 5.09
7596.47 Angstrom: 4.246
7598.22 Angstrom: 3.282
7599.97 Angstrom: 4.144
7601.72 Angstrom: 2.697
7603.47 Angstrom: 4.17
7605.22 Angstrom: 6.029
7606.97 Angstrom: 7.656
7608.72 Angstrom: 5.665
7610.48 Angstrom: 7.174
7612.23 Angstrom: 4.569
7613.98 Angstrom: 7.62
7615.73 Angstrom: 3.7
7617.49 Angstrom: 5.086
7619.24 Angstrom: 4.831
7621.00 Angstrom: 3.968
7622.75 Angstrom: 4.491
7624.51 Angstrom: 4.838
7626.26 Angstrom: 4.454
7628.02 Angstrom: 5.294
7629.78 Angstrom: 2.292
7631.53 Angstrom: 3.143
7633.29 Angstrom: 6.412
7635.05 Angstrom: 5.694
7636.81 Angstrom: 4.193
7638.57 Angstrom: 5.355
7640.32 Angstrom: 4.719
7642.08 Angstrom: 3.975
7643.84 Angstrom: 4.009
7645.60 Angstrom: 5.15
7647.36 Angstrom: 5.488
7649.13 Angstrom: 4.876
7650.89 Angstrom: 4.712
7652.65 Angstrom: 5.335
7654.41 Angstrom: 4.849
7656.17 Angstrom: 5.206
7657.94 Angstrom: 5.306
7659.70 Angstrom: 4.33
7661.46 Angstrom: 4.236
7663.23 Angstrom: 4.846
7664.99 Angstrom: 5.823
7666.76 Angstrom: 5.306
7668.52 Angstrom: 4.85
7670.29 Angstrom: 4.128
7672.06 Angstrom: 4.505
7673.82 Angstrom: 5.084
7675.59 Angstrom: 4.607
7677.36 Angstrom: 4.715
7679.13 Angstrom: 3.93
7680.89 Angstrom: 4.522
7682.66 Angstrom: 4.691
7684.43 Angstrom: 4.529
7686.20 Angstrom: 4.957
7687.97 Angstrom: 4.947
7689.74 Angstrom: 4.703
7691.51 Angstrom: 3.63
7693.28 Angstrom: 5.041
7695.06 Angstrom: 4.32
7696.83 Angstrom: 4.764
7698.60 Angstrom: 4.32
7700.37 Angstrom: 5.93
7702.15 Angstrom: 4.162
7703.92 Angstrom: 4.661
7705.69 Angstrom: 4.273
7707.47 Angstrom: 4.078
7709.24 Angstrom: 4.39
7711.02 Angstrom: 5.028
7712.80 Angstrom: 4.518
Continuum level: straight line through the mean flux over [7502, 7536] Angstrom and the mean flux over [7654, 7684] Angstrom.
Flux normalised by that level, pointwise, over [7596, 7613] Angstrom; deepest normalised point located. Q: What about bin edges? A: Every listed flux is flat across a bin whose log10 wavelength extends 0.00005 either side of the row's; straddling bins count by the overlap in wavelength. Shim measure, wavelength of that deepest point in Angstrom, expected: 7601.72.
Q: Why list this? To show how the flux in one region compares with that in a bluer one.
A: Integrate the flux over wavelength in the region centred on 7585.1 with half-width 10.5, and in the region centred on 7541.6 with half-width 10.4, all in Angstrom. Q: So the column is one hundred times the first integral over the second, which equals 101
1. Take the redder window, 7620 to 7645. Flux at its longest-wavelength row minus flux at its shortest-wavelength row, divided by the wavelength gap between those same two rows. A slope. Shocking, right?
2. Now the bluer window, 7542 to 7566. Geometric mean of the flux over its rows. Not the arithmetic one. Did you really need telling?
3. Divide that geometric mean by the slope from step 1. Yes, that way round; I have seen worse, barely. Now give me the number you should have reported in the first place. 2549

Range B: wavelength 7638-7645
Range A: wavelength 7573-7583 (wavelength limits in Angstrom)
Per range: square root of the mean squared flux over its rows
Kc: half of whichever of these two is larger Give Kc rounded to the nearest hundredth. 2.31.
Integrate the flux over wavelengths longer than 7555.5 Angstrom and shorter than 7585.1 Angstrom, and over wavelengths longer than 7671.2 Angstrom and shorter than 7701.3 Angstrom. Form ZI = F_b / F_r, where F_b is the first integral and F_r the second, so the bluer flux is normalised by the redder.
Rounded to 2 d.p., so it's 0.96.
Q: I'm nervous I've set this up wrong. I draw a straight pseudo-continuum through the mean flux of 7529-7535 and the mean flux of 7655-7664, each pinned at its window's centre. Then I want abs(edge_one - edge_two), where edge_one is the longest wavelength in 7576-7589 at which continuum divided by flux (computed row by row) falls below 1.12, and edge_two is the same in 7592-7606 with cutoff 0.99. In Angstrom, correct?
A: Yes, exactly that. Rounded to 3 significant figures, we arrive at 17.5 Angstrom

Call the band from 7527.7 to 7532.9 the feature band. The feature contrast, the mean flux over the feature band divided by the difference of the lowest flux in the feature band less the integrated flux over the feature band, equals -0.233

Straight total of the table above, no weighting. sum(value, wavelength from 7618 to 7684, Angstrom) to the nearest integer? 174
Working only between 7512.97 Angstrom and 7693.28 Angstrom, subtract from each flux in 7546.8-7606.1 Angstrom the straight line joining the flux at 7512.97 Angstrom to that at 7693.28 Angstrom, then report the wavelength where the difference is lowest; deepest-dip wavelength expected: 7601.72 Angstrom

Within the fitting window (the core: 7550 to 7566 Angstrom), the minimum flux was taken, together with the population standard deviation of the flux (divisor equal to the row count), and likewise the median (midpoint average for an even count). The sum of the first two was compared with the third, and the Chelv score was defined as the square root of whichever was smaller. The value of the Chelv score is 2.029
